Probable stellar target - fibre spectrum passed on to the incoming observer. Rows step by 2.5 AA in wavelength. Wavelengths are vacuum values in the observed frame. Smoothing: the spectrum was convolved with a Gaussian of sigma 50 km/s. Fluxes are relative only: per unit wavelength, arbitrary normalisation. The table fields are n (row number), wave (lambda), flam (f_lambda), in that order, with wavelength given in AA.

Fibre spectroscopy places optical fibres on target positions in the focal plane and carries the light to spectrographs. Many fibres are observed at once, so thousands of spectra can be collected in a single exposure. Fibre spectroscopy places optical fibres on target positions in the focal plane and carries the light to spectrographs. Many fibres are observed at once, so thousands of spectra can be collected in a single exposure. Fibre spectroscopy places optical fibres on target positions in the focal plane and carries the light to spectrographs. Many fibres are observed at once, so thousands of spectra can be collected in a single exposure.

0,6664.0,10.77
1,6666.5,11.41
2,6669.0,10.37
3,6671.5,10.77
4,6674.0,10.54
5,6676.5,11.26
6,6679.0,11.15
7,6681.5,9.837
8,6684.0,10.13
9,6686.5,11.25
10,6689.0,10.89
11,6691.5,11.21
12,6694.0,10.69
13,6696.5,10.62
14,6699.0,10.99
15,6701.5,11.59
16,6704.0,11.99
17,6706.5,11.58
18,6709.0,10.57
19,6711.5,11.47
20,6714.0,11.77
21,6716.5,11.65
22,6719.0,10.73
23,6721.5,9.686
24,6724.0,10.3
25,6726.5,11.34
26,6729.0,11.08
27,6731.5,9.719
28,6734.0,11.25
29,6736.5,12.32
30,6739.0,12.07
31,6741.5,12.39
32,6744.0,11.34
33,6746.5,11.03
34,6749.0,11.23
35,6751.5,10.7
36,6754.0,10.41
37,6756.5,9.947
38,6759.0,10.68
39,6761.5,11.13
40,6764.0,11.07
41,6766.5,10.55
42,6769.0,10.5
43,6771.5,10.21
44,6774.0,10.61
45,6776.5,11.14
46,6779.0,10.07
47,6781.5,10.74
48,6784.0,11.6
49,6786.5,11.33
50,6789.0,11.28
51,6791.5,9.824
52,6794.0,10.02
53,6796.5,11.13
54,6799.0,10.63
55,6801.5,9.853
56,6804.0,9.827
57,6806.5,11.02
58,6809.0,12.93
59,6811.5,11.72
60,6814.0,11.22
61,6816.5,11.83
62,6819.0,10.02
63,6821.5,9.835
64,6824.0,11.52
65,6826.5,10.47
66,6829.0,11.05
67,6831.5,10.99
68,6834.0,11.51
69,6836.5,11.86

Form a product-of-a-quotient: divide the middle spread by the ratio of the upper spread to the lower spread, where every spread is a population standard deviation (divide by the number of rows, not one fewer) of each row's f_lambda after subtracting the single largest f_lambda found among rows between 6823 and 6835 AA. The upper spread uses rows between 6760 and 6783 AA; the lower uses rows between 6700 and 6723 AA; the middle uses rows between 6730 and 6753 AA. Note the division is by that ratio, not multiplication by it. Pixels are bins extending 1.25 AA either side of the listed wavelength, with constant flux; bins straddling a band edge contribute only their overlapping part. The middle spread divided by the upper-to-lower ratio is 1.52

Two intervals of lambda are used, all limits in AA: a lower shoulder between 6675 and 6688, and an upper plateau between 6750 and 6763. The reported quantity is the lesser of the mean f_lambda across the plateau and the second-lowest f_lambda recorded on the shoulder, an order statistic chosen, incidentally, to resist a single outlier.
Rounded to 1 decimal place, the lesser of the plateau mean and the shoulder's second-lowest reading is 10.1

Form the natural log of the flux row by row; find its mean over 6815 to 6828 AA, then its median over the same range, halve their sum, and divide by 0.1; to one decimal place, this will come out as 23.6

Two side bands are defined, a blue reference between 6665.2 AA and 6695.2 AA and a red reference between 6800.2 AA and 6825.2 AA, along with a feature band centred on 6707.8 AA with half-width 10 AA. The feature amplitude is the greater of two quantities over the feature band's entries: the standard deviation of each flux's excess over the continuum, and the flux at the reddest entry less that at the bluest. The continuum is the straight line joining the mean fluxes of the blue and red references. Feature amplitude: 0.66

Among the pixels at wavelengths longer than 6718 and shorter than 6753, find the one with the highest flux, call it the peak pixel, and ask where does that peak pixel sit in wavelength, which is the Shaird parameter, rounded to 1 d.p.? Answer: 6741.5 AA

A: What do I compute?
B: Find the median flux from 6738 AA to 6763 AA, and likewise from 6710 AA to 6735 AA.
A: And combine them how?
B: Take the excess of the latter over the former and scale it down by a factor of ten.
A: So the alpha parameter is 0.01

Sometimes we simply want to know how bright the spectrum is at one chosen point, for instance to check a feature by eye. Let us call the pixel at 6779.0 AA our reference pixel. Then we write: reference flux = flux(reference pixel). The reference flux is 10.07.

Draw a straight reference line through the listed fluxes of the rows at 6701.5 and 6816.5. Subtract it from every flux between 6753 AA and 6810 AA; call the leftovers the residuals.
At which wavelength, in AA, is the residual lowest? 6804.0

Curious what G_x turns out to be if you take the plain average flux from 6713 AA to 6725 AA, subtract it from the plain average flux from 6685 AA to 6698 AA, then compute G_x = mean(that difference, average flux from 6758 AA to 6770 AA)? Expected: 5.45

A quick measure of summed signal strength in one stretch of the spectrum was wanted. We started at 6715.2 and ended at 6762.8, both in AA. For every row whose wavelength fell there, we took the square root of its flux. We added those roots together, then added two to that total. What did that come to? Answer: 64.98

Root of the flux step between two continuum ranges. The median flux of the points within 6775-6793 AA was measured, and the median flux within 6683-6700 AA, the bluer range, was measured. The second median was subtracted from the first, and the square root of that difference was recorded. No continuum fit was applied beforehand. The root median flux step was 0.50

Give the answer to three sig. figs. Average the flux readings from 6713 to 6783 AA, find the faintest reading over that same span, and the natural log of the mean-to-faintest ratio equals 0.120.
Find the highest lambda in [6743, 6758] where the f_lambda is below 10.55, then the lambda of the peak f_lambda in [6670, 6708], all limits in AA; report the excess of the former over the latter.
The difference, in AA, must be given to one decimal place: 52.5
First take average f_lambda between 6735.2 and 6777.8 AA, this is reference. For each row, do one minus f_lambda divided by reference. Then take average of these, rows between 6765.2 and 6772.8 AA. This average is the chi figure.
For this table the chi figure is 0.05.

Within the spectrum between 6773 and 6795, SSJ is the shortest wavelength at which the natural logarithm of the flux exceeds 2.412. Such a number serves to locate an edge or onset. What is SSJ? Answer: 6784.0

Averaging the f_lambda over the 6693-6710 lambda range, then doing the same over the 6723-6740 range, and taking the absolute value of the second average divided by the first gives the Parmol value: 1.00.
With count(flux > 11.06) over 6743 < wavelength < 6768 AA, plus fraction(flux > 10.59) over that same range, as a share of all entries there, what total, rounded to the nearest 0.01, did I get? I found 4.70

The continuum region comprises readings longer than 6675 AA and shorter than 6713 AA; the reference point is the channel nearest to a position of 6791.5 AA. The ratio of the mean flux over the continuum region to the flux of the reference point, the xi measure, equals 1.12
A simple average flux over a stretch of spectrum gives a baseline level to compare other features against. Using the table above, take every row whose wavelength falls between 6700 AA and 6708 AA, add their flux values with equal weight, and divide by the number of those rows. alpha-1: 11.7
